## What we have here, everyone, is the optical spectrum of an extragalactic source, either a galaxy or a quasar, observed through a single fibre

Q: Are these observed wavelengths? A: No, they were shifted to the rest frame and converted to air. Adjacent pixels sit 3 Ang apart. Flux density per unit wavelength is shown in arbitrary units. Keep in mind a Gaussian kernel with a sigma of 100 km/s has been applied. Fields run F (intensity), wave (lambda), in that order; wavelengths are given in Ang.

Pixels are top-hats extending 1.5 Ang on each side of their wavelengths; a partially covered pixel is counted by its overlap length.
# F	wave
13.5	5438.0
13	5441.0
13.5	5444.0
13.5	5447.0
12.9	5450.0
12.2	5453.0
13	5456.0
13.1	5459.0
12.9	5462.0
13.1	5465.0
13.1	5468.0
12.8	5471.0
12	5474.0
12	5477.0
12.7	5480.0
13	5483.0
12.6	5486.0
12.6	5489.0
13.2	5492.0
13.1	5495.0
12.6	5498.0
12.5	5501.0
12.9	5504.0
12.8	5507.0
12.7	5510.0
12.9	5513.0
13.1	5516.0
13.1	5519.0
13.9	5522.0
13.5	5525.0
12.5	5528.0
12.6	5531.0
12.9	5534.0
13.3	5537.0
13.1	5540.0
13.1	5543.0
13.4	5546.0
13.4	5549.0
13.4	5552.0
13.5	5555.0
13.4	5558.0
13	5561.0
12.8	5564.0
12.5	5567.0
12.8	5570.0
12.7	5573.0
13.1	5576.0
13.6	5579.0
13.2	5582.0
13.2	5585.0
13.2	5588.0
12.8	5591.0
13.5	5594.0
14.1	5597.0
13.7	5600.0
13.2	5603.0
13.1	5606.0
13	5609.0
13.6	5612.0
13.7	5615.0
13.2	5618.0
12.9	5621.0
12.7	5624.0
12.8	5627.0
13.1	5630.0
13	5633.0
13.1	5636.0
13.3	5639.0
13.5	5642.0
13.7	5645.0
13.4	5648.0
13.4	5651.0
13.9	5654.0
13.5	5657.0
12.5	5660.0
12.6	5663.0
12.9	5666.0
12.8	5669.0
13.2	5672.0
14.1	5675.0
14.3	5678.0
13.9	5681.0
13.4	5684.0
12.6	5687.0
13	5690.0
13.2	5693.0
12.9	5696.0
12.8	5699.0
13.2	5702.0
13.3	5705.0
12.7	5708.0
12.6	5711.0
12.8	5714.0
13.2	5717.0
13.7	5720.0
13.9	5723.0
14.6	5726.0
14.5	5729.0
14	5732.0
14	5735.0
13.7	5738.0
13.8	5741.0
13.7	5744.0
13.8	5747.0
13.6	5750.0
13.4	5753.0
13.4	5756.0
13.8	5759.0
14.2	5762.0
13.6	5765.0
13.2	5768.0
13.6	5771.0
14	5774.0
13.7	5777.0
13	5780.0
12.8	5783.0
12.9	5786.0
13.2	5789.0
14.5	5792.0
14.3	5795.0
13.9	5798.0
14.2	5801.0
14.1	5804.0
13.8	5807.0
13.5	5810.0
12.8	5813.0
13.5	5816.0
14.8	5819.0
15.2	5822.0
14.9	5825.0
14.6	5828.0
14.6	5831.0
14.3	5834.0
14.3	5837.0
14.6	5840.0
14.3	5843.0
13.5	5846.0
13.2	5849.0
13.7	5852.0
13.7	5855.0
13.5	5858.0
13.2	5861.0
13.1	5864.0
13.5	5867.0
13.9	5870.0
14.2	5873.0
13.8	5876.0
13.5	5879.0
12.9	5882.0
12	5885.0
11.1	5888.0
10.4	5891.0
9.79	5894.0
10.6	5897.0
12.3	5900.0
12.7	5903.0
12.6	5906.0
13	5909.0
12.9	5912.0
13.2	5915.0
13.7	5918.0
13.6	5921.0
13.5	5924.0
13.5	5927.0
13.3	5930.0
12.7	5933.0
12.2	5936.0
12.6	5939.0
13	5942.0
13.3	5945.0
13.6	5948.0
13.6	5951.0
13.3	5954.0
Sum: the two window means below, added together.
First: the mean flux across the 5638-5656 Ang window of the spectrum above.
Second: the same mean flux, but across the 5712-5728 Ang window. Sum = 27.2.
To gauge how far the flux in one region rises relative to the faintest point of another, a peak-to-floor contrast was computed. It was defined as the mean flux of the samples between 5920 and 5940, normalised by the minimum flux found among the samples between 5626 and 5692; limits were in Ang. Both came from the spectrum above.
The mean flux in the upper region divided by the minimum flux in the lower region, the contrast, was 1.04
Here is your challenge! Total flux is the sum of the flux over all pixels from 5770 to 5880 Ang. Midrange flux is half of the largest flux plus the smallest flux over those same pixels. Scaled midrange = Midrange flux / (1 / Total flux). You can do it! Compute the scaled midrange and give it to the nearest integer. 7171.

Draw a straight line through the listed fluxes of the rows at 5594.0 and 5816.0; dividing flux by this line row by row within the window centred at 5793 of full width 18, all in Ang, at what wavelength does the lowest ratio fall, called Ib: 5786.0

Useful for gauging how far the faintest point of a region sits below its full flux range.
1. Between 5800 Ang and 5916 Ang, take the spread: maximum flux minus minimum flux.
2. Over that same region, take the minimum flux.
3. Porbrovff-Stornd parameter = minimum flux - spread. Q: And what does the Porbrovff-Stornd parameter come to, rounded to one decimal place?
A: 4.4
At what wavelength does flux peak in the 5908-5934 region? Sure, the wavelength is 5918.0 Ang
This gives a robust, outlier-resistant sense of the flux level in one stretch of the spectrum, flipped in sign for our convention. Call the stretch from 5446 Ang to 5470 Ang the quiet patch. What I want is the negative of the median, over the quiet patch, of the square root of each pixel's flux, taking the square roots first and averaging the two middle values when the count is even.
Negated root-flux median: -3.61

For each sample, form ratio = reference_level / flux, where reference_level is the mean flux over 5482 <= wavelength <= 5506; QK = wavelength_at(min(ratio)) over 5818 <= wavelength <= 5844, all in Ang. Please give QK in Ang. 5822.0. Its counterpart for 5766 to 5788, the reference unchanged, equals 5774.0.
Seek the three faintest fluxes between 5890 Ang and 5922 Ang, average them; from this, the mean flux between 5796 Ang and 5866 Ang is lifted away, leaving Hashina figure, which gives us -3.7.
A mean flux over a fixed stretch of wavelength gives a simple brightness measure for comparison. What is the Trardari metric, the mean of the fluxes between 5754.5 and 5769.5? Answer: 13.6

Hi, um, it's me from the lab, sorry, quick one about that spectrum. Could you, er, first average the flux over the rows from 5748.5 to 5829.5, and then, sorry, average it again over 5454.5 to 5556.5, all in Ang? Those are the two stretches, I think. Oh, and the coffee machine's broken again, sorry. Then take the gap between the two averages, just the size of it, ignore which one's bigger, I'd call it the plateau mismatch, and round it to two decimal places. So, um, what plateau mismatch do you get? 0.84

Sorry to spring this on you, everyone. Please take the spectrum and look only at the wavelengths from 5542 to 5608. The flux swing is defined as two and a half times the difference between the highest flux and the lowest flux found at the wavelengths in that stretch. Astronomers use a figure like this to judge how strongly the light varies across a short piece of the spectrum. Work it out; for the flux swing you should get 4.00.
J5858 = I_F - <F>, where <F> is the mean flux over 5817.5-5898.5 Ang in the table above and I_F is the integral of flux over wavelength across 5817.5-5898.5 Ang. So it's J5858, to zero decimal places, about 1070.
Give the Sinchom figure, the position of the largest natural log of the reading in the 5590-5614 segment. 5597.0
